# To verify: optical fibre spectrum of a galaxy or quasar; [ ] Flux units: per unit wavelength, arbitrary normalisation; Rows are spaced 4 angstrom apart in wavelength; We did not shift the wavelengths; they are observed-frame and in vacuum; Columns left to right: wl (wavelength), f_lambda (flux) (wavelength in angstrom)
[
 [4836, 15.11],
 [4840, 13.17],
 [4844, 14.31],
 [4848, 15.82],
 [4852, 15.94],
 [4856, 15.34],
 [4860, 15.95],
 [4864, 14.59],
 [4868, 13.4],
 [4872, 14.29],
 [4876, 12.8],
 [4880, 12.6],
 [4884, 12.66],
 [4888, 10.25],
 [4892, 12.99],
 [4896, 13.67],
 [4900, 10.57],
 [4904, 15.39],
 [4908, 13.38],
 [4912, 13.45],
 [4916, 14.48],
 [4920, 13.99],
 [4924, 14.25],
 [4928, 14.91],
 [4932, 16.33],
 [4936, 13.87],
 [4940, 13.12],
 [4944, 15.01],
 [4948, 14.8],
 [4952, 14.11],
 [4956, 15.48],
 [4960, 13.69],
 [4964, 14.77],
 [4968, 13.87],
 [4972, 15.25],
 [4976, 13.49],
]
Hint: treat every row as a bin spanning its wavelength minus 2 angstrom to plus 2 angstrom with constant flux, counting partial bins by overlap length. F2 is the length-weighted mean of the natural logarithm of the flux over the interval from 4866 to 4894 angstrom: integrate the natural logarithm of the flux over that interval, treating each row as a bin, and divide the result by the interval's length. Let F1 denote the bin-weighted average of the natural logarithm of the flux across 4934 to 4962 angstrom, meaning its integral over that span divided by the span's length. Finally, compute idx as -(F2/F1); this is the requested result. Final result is -0.95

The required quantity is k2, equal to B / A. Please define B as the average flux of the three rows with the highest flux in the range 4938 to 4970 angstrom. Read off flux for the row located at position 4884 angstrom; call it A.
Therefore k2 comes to 1.19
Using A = 12.66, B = 15.1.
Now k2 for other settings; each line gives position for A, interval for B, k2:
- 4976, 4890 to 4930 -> 1.11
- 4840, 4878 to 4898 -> 1.00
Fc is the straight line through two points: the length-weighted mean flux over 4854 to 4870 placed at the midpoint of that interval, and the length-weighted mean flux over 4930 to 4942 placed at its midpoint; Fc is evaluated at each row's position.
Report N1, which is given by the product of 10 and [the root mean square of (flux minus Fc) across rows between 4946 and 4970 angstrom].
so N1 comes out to 6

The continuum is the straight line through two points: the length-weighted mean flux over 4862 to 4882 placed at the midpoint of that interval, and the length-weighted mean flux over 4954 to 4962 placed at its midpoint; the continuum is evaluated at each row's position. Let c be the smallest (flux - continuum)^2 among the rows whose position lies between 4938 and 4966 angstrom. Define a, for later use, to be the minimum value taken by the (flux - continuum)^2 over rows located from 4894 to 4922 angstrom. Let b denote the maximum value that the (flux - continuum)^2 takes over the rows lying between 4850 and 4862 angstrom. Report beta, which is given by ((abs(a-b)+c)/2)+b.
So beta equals 10.5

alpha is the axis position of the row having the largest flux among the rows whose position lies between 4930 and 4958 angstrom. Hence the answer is 4932 angstrom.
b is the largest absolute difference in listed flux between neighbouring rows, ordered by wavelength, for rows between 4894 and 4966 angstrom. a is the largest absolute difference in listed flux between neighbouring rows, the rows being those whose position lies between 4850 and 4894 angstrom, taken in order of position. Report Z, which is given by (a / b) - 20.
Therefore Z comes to -19.4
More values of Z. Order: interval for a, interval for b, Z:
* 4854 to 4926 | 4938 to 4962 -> -17.4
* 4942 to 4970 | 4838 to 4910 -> -19.6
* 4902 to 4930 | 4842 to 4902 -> -19.4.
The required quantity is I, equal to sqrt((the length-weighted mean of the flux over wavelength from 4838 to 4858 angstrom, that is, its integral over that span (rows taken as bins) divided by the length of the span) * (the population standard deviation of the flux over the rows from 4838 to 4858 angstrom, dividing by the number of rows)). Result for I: 3.95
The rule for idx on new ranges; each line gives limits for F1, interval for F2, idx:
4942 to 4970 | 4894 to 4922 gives -0.97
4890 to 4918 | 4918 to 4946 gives -1.03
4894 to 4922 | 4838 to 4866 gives -1.04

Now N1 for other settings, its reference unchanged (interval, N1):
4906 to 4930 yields 7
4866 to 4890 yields 24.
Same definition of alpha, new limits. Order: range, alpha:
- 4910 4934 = 4932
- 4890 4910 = 4904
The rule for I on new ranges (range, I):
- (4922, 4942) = 3.96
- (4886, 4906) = 4.93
